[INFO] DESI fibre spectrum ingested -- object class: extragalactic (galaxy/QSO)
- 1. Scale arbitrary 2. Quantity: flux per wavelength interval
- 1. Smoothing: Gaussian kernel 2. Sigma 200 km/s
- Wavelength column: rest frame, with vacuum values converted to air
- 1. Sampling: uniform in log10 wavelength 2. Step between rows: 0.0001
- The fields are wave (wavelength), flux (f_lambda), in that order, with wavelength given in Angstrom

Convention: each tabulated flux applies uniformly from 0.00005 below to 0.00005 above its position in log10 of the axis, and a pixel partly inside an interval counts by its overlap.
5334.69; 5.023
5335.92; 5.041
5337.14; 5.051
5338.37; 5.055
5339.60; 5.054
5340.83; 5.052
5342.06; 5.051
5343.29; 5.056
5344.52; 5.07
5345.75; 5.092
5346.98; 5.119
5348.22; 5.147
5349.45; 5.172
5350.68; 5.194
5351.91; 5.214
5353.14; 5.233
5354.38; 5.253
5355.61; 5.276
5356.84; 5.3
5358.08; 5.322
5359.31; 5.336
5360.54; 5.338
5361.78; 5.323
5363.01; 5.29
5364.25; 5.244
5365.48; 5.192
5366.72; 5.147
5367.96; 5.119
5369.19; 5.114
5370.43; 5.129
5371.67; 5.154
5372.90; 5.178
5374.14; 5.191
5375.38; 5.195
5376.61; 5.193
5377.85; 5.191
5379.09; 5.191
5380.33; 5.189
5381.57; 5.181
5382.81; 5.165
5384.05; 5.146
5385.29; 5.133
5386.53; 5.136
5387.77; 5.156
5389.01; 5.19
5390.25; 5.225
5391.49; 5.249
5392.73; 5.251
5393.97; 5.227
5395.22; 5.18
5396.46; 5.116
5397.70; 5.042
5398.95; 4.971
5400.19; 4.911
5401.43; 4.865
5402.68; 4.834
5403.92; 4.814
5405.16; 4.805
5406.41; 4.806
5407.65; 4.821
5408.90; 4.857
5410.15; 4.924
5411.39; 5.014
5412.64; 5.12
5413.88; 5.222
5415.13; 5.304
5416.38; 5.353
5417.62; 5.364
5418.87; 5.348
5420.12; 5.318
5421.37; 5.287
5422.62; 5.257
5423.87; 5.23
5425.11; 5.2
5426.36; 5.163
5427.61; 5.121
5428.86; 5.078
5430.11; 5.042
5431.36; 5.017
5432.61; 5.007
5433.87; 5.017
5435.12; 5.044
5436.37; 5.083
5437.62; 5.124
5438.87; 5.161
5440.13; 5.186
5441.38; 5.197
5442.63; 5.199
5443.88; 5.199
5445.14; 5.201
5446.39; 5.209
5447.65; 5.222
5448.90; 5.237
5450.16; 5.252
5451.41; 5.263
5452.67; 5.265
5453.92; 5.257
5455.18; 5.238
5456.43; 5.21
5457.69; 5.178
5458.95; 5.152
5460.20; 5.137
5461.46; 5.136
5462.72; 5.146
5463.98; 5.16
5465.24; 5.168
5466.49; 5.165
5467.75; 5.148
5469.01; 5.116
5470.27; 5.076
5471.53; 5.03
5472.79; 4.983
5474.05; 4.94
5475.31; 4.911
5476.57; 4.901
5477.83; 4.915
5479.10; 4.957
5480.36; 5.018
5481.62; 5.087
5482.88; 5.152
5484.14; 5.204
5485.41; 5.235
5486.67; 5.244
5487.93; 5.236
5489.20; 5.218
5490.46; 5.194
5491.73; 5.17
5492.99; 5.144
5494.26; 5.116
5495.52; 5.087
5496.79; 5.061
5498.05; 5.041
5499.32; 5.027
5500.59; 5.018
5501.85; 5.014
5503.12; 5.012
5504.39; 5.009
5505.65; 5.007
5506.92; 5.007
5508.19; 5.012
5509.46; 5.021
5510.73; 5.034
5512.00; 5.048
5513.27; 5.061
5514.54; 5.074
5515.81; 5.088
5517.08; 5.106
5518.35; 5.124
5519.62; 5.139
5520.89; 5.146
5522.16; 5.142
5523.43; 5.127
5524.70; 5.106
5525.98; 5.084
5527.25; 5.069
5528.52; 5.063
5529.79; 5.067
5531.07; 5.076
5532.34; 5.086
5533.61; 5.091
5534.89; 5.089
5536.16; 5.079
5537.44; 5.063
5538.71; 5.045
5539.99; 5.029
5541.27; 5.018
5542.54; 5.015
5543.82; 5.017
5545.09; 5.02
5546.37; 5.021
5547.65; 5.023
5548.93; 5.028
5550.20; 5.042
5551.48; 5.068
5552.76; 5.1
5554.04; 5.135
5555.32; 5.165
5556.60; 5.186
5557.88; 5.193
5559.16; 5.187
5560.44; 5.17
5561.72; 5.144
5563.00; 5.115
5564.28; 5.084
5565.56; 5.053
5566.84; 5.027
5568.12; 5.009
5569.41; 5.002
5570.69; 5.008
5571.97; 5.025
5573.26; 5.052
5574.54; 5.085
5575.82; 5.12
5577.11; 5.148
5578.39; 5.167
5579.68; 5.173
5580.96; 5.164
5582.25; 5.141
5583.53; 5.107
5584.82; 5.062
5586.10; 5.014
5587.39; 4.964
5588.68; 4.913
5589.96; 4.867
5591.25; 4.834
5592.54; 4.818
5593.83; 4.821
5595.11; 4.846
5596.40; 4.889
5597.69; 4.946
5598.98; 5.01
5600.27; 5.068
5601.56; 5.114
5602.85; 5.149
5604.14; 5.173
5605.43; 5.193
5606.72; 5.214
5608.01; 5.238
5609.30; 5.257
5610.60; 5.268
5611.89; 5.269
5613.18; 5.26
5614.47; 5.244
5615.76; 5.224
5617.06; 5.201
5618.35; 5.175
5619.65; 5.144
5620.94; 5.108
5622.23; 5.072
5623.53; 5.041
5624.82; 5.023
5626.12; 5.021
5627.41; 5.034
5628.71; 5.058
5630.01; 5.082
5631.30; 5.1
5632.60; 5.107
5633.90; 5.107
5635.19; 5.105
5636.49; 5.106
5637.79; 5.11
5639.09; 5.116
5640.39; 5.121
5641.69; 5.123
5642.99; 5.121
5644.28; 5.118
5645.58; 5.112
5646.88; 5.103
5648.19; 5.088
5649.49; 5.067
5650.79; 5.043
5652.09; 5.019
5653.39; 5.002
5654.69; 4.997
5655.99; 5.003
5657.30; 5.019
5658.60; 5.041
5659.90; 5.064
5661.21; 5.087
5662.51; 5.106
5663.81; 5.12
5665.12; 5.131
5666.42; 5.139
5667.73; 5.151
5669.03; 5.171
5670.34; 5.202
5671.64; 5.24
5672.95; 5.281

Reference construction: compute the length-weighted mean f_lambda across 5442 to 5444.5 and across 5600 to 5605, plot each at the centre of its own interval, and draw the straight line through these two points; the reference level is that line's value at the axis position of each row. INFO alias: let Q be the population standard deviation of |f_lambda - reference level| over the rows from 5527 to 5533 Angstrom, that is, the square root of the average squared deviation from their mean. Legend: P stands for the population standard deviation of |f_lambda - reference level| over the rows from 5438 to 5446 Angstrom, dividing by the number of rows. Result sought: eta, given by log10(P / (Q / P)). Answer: -1.6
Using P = 0.015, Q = 0.01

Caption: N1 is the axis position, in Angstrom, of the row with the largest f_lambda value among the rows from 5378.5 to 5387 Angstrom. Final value 5379.09 Angstrom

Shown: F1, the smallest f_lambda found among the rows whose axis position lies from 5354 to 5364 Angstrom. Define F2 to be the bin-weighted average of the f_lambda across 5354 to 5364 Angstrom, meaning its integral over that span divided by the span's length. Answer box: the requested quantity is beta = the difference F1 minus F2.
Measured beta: -0.052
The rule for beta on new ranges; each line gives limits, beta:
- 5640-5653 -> -0.071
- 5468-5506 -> -0.171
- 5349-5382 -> -0.104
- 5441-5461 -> -0.077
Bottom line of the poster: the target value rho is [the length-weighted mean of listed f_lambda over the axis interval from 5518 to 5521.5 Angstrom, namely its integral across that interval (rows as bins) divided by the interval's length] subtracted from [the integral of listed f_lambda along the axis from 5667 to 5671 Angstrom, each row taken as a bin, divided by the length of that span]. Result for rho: 0.04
